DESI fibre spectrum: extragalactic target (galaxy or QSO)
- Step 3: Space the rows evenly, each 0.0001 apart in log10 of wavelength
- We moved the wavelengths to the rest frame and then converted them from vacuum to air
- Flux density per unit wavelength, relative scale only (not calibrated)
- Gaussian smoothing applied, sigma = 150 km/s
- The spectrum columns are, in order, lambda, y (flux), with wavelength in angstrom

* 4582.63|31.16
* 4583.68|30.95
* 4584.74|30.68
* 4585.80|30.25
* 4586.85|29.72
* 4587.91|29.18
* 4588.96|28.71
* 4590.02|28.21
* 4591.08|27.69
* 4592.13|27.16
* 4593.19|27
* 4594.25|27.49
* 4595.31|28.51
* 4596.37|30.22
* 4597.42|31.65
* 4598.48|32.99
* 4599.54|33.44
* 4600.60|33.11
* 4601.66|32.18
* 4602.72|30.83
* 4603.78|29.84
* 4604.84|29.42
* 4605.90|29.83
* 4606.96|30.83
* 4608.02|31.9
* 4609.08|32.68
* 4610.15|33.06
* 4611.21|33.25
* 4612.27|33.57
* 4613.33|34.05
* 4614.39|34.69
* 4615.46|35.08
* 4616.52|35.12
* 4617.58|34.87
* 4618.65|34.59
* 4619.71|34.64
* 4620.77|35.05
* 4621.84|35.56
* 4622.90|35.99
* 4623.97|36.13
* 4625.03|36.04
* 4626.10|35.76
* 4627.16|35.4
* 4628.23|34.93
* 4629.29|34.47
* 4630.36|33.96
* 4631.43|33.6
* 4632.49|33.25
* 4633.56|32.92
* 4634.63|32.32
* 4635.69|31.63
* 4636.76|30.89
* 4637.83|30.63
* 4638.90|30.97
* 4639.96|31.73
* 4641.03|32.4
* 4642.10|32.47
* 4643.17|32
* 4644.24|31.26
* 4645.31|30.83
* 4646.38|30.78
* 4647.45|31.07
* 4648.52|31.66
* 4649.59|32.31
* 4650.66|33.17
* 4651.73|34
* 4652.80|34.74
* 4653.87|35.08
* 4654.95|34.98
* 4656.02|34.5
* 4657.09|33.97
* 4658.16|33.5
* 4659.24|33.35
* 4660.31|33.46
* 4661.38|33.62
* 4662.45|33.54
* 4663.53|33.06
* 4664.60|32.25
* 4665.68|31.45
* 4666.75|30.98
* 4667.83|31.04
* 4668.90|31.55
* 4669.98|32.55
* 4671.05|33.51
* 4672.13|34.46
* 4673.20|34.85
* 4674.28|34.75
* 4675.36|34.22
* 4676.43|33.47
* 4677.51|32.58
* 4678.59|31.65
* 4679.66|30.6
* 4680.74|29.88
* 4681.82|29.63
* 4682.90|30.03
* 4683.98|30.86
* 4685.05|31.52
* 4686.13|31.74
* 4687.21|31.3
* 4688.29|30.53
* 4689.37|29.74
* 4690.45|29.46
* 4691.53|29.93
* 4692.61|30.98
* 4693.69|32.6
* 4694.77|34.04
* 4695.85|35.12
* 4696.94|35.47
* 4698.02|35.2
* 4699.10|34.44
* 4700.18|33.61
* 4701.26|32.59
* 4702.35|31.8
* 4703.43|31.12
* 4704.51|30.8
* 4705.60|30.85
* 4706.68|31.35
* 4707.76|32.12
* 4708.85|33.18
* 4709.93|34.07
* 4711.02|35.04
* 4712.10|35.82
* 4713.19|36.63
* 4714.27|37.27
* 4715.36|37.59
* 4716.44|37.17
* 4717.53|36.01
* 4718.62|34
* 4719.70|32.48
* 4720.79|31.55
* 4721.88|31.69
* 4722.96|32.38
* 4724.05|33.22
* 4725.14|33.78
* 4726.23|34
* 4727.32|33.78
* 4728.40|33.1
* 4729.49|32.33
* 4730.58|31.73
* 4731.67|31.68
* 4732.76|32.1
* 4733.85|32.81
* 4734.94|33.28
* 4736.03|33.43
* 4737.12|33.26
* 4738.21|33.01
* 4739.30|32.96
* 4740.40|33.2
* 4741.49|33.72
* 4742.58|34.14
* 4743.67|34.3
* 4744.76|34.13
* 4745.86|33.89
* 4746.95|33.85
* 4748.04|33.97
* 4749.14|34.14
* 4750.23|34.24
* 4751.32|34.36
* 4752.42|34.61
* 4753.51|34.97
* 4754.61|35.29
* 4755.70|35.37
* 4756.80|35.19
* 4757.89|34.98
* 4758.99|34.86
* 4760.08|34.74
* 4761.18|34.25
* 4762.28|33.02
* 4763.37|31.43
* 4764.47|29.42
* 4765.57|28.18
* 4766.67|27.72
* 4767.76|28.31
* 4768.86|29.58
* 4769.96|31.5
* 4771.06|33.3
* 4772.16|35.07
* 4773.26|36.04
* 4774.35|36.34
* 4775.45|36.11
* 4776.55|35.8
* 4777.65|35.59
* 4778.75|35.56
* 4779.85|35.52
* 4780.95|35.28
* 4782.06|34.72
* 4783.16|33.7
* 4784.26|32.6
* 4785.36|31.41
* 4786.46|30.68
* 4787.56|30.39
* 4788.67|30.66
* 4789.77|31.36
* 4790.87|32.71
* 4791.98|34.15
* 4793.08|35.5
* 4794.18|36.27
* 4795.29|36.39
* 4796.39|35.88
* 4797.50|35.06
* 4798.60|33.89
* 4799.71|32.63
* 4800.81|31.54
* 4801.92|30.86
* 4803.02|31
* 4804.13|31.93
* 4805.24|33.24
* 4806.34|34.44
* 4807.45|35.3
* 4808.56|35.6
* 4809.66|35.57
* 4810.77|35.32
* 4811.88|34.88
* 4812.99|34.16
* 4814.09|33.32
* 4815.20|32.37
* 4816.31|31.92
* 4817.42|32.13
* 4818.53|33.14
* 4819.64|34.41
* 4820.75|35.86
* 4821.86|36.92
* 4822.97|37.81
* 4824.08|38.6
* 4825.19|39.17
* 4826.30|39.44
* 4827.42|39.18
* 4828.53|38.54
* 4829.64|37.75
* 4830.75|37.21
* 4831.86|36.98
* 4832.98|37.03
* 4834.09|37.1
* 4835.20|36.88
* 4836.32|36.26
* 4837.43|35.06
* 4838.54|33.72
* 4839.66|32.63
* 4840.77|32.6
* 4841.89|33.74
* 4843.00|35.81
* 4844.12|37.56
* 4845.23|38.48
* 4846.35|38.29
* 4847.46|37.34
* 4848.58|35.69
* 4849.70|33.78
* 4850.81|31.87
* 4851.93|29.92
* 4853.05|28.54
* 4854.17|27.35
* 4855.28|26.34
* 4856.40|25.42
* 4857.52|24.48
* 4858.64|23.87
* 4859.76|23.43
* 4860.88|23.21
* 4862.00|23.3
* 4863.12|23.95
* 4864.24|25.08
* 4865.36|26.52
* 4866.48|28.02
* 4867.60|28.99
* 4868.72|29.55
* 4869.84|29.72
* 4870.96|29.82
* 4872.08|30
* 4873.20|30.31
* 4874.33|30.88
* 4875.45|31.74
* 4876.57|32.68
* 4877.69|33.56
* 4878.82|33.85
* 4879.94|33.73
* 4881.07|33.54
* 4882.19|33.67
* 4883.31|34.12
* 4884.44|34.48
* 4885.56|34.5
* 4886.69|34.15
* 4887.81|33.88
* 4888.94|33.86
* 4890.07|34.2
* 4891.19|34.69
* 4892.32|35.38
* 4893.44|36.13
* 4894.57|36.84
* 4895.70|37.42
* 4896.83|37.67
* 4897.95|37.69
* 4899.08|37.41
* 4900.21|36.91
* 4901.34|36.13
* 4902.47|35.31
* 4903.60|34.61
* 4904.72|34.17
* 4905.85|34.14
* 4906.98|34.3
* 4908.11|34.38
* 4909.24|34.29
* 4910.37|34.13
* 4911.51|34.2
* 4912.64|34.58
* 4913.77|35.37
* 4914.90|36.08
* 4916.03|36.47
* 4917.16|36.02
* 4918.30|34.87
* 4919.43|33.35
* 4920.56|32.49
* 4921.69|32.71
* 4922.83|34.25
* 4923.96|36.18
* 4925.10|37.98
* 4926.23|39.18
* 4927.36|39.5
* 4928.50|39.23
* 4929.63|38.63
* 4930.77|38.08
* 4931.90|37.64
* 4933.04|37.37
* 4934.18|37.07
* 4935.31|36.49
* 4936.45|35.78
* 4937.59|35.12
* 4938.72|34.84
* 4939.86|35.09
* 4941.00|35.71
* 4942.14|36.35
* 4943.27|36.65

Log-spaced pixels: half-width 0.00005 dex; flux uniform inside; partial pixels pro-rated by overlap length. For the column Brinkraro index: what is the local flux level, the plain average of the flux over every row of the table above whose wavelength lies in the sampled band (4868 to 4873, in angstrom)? 29.8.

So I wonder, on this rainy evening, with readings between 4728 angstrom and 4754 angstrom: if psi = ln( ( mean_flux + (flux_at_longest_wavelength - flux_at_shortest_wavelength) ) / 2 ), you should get 2.872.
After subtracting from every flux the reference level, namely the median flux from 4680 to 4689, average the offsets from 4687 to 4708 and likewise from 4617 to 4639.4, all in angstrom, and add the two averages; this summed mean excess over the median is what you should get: 5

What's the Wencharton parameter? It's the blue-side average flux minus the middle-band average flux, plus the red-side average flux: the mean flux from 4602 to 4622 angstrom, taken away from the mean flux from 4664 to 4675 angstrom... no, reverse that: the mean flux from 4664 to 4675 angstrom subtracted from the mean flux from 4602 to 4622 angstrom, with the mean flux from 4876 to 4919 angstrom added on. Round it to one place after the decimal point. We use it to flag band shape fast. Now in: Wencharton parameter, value 35.3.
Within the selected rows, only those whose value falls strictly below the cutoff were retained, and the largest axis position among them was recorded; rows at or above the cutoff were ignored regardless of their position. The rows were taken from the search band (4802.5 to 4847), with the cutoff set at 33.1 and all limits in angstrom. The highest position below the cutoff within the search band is 4840.77 angstrom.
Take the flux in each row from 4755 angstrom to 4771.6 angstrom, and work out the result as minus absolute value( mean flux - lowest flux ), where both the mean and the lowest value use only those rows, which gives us -4.4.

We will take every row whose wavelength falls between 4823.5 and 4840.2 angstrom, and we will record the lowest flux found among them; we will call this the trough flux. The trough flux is 32.63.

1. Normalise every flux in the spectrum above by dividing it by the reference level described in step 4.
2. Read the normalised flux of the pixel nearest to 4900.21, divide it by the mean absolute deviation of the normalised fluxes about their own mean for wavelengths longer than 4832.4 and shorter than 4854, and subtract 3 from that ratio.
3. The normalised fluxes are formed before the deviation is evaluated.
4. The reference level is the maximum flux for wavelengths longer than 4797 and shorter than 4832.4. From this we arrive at 13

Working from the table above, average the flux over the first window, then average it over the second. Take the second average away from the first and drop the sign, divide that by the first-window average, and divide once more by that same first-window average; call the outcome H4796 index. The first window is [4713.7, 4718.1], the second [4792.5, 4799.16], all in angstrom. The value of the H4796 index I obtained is 0.0011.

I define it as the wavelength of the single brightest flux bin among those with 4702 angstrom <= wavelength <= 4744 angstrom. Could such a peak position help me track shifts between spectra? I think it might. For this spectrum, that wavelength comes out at 4715.36 angstrom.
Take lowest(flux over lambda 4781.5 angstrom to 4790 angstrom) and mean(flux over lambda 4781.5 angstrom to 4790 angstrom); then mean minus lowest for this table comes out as 1.55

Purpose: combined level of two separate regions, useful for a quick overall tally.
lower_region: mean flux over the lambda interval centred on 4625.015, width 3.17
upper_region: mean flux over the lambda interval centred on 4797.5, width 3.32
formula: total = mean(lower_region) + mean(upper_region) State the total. 71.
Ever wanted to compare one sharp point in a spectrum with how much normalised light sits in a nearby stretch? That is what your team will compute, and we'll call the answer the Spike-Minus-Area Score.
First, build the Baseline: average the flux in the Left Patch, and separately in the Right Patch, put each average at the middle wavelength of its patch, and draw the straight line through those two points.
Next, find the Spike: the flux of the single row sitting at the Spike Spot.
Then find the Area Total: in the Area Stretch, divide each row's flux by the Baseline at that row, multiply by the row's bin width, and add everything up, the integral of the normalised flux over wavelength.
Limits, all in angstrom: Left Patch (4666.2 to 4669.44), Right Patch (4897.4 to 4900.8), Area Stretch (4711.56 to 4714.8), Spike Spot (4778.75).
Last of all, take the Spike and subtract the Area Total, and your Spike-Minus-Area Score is 31.9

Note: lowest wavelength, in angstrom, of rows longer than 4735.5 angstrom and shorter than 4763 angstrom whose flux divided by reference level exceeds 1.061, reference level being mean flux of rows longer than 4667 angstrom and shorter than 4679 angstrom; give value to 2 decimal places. 4754.61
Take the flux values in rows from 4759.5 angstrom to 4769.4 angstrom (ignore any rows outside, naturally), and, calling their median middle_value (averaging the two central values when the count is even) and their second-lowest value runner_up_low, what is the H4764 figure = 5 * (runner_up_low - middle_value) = -7.0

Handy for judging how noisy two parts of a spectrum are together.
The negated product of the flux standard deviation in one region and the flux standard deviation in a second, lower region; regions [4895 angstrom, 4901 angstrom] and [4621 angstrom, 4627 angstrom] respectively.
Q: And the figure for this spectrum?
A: -0.1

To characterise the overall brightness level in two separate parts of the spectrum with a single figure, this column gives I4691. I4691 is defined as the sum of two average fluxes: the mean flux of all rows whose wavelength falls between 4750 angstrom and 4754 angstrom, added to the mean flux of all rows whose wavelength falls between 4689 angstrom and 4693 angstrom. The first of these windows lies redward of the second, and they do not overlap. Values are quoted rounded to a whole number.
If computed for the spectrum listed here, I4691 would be 65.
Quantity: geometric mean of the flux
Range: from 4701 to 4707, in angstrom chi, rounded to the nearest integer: 31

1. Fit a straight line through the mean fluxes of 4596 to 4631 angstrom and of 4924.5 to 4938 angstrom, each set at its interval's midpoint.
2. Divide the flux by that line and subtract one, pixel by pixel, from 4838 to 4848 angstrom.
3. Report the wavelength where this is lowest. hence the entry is 4840.77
